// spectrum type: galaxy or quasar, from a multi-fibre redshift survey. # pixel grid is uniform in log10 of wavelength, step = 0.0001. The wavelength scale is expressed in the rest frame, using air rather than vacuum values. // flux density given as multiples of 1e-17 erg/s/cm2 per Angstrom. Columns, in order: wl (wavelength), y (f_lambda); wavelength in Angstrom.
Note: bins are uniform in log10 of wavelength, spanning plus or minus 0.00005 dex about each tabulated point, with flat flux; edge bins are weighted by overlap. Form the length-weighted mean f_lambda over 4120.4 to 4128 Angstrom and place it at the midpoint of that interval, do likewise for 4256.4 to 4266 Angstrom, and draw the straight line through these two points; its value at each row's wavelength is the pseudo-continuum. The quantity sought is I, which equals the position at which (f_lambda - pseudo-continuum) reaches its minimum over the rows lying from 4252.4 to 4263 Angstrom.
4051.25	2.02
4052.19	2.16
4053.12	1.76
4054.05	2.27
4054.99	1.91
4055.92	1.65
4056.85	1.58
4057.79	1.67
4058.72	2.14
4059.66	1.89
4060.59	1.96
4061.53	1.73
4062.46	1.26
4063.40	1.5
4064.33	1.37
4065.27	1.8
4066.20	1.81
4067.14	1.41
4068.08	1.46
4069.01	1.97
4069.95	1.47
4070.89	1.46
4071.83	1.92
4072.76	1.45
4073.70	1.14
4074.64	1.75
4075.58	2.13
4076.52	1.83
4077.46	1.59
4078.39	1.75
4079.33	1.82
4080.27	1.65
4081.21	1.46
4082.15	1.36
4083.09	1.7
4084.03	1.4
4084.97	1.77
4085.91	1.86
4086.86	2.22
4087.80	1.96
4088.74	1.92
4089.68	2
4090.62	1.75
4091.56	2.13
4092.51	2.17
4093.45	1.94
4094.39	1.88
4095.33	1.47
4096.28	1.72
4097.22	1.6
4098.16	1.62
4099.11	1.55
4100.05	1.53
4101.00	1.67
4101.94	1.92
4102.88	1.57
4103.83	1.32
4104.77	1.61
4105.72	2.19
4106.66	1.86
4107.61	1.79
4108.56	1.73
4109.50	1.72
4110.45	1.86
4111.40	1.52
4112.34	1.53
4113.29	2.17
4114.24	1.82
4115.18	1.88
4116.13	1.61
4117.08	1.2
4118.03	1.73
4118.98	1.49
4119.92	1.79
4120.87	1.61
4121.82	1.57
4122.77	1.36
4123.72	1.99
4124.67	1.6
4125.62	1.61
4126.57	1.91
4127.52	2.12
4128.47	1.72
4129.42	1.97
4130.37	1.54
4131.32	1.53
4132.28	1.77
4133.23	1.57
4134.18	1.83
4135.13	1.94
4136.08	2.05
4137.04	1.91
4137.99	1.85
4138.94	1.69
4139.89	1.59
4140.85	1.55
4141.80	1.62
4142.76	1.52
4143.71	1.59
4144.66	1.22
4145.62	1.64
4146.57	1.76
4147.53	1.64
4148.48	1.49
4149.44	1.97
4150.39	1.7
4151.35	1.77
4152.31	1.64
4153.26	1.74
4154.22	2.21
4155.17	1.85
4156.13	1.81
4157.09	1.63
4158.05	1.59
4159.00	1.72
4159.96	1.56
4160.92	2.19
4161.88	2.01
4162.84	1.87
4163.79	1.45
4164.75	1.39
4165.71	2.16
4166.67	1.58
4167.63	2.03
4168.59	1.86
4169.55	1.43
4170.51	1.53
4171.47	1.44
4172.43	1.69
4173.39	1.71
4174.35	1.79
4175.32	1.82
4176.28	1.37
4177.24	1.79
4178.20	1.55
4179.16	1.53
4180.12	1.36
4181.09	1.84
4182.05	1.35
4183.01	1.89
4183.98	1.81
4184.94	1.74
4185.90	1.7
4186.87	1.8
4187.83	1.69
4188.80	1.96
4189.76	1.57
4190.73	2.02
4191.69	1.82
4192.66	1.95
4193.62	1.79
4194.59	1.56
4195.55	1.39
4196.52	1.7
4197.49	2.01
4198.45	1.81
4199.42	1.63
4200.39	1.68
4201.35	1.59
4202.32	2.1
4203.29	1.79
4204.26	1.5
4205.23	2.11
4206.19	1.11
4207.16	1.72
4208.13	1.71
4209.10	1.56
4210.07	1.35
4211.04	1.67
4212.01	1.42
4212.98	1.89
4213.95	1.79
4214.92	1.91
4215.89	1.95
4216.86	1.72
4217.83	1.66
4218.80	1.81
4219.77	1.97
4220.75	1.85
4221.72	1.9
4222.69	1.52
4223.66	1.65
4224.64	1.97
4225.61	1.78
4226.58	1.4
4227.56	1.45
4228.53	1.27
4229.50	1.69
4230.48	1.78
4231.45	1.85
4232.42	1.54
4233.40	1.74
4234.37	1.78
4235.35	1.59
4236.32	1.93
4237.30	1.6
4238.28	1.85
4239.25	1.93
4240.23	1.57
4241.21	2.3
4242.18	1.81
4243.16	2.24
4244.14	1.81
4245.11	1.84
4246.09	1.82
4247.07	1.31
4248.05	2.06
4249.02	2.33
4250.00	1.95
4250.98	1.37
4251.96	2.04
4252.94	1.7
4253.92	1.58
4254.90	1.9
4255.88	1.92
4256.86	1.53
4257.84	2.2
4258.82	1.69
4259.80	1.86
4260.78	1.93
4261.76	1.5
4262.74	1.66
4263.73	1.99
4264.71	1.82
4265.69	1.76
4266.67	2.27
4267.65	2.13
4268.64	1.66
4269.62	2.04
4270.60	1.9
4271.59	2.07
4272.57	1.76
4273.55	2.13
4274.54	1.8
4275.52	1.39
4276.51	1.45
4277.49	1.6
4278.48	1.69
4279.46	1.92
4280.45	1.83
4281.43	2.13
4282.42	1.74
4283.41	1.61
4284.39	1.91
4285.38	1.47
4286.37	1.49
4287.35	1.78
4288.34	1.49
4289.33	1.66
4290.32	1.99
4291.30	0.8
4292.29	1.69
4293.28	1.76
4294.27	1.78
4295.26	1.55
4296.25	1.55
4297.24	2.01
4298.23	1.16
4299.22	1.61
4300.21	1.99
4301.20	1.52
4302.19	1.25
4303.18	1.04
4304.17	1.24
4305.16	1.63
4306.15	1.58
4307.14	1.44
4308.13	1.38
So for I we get 4261.76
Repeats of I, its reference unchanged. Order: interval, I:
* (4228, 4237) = 4228.53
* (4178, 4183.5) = 4182.05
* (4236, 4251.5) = 4247.07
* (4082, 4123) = 4117.08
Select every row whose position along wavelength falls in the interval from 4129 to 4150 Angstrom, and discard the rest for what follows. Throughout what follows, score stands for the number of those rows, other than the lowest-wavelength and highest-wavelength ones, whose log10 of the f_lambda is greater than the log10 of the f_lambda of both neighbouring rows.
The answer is 5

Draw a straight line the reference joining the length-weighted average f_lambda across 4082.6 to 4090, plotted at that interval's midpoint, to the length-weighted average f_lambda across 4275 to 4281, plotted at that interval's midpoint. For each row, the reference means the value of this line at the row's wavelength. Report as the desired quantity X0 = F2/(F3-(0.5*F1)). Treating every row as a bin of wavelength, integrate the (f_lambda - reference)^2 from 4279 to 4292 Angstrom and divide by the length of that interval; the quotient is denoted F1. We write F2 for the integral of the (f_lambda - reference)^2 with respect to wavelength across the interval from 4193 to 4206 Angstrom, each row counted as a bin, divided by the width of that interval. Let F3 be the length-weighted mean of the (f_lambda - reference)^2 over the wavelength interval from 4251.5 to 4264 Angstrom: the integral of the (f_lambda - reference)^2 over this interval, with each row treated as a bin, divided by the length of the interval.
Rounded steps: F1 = 0.10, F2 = 0.054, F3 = 0.059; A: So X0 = 6.5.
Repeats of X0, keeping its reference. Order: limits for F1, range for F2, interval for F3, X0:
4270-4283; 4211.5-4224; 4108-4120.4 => 1.0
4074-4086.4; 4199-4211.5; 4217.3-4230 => 7.2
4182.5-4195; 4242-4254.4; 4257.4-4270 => 1.3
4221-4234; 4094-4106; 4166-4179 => 2.8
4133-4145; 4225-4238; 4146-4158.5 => 6.9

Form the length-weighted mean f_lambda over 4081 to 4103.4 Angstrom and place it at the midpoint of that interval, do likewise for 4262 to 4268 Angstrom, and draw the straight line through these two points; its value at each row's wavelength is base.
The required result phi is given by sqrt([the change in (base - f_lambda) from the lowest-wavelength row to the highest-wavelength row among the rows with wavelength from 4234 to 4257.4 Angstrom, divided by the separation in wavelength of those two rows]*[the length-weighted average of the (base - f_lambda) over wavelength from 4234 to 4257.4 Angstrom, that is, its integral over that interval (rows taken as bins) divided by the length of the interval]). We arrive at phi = 0.03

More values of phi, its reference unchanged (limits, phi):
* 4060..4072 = 0.02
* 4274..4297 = 0.06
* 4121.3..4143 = 0.01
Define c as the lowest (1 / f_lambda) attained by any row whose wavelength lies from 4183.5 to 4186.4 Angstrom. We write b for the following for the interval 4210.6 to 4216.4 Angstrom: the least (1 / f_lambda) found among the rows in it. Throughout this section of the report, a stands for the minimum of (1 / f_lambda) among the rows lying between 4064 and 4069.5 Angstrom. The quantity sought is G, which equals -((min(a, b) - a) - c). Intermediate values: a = 0.508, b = 0.51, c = 0.55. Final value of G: 0.55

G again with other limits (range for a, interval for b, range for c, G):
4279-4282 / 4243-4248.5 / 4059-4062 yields 0.53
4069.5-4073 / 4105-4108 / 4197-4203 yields 0.54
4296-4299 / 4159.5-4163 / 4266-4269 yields 0.48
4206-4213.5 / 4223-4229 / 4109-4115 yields 0.48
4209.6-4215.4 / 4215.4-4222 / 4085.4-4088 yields 0.47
